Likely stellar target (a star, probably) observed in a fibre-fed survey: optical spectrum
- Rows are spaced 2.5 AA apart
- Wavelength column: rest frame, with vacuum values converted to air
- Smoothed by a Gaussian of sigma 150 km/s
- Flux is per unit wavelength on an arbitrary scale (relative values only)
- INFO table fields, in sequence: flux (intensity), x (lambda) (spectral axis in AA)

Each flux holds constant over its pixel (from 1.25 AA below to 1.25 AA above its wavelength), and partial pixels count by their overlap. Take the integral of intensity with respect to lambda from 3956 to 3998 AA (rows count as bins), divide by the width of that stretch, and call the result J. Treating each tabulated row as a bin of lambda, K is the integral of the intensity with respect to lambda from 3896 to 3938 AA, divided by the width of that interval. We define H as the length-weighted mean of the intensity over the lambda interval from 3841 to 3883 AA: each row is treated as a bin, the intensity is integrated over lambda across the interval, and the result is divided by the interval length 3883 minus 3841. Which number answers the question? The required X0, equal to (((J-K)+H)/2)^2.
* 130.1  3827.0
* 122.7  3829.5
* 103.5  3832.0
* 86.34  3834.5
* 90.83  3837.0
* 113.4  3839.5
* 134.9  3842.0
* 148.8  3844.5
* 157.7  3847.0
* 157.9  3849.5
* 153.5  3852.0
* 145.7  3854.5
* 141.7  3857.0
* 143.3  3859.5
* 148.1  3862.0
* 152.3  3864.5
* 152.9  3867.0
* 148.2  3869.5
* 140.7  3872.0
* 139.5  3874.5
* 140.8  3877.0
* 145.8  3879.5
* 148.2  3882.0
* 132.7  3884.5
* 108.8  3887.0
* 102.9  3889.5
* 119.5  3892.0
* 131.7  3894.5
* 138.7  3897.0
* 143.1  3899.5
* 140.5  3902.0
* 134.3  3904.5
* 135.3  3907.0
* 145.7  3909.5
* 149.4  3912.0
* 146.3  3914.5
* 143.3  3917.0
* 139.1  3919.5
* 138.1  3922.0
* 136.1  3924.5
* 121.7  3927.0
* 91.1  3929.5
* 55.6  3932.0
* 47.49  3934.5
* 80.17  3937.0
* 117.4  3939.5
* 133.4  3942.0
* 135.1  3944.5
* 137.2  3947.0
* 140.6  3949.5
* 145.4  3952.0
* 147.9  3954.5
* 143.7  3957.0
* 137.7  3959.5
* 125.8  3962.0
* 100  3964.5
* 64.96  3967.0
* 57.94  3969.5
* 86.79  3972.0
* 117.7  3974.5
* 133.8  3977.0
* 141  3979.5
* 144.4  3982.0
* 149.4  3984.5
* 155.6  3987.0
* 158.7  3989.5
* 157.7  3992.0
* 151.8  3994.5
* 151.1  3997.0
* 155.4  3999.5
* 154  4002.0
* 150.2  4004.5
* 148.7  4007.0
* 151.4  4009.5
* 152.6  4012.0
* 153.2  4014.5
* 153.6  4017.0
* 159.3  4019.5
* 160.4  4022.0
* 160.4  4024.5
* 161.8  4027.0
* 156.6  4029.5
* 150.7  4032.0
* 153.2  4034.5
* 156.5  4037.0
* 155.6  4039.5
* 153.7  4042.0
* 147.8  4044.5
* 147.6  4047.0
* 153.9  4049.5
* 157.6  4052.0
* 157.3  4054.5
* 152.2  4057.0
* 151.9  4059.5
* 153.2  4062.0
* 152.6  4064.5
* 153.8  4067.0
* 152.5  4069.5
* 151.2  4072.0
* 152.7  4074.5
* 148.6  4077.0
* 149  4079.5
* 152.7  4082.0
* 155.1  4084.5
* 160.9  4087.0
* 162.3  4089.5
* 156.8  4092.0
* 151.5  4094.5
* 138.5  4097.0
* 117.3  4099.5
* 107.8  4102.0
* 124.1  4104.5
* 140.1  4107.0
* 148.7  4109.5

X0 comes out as 5788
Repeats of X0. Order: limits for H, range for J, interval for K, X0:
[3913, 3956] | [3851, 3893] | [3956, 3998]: 4387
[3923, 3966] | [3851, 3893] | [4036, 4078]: 2678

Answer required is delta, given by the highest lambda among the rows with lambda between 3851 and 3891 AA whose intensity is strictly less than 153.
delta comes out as 3889.5 AA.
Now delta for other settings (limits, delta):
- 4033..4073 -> 4072.0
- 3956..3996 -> 3994.5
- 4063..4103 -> 4102.0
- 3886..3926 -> 3924.5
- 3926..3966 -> 3964.5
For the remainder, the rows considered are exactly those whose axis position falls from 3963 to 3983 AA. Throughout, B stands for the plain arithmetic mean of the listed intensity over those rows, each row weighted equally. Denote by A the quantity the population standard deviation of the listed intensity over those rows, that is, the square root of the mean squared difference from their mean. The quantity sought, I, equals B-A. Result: 74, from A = 32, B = 106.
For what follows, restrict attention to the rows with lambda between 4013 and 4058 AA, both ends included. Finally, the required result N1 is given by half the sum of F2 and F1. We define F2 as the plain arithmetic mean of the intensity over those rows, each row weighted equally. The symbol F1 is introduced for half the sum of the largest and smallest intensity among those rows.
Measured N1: 155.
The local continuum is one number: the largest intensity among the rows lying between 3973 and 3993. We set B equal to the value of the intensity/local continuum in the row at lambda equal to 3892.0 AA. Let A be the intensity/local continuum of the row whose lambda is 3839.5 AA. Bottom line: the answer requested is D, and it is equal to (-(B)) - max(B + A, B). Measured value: -2.2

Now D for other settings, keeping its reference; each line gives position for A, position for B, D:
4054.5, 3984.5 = -2.9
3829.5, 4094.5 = -2.7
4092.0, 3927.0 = -2.5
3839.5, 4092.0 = -2.7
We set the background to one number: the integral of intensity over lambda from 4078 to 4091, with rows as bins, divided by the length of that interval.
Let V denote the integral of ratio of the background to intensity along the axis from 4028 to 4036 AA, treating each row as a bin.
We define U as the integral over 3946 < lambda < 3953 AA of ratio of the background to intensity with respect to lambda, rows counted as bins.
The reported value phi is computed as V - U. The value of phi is 0.37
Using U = 7.7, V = 8.11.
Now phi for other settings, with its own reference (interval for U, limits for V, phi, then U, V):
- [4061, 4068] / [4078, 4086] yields 1.06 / 7.1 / 8.18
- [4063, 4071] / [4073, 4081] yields 0.15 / 8.2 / 8.30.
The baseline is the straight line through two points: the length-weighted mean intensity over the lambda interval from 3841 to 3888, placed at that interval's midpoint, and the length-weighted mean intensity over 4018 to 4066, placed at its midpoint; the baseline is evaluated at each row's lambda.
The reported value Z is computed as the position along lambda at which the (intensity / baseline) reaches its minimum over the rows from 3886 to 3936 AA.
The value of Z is 3934.5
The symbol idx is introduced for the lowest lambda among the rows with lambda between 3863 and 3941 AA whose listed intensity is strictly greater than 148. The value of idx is 3864.5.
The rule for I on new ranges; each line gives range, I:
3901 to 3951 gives 94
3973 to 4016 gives 139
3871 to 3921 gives 124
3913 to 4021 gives 100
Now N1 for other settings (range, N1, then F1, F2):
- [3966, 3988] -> 112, 107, 117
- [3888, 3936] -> 111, 98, 124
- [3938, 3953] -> 133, 131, 135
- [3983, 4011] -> 153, 154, 153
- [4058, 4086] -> 152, 152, 152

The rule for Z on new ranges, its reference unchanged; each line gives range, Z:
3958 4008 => 3969.5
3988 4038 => 4007.0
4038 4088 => 4077.0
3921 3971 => 3934.5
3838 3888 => 3887.0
